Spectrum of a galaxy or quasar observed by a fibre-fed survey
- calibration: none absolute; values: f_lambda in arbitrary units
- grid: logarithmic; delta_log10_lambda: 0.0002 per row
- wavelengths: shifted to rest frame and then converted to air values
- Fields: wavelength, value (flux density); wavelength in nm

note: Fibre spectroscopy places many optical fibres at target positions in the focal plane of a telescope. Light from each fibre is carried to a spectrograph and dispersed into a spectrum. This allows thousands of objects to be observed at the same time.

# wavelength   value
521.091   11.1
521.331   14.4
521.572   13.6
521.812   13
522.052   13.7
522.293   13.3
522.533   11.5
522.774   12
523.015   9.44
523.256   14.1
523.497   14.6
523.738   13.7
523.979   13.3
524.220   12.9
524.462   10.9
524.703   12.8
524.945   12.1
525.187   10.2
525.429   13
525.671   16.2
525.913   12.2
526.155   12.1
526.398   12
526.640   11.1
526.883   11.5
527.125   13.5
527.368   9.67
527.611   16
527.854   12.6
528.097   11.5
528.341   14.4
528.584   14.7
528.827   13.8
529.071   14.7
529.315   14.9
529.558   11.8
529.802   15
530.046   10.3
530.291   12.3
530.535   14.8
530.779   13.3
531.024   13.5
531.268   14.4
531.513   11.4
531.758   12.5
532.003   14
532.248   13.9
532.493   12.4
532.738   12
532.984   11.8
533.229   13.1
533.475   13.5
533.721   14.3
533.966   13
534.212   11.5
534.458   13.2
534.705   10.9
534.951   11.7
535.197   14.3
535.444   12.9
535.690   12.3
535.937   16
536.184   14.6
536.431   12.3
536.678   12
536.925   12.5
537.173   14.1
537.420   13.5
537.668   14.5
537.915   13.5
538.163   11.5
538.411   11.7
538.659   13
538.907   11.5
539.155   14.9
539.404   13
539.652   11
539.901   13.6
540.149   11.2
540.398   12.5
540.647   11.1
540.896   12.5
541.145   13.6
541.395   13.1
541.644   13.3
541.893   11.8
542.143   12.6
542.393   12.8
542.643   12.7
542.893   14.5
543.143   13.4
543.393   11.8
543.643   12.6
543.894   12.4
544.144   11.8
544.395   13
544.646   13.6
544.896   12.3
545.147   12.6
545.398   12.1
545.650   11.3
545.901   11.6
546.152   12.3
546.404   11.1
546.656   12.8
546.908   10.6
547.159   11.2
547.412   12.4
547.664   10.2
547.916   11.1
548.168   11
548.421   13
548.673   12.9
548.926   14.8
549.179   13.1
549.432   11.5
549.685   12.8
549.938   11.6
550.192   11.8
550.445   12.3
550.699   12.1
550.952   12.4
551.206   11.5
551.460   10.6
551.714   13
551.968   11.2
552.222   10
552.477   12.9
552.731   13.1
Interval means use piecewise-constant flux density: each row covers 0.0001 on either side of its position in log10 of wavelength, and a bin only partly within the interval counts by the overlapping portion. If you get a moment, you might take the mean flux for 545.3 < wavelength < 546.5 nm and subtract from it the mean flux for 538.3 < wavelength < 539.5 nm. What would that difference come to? -1.14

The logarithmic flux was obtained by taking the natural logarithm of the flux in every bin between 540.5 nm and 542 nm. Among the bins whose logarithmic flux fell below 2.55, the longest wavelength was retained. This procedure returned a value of 541.893 nm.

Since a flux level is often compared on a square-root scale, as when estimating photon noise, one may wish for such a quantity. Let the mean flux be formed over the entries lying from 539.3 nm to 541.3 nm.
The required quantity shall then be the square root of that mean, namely 3.51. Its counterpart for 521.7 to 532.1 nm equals 3.59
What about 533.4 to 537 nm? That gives 3.61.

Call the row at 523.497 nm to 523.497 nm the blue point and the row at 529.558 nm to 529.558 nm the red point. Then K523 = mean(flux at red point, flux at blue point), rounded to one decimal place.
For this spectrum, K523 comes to 13.2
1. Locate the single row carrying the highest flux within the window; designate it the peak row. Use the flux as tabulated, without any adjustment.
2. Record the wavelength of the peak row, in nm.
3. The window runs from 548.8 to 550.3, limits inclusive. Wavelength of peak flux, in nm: 548.926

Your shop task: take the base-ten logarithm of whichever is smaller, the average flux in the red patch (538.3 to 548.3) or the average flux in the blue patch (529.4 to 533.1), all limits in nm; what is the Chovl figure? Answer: 1.09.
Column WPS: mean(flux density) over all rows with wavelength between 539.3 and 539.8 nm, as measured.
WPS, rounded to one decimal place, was 12.0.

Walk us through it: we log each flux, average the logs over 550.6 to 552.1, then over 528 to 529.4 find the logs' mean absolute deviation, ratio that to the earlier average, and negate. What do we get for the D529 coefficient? -0.027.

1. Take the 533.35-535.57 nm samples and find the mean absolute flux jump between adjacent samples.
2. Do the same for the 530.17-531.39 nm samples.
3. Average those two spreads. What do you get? 1.41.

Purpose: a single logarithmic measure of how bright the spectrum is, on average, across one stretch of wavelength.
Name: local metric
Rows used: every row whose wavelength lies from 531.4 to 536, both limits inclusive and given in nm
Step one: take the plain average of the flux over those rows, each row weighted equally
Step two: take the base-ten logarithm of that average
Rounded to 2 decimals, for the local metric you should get 1.11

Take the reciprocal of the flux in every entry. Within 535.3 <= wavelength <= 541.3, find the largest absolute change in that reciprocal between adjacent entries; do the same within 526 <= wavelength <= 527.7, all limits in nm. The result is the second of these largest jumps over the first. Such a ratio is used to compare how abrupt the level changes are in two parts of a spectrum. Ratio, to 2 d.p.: 2.06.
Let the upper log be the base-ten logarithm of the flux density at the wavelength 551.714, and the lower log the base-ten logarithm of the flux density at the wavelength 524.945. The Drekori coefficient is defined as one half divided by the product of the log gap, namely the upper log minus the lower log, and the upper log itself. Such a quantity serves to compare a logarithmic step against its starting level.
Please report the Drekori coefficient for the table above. 14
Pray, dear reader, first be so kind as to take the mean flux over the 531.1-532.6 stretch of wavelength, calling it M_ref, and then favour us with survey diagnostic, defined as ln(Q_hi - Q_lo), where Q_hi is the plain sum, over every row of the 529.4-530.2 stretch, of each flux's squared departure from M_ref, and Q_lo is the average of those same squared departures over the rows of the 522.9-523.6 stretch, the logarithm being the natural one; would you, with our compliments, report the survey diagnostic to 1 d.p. 2.0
